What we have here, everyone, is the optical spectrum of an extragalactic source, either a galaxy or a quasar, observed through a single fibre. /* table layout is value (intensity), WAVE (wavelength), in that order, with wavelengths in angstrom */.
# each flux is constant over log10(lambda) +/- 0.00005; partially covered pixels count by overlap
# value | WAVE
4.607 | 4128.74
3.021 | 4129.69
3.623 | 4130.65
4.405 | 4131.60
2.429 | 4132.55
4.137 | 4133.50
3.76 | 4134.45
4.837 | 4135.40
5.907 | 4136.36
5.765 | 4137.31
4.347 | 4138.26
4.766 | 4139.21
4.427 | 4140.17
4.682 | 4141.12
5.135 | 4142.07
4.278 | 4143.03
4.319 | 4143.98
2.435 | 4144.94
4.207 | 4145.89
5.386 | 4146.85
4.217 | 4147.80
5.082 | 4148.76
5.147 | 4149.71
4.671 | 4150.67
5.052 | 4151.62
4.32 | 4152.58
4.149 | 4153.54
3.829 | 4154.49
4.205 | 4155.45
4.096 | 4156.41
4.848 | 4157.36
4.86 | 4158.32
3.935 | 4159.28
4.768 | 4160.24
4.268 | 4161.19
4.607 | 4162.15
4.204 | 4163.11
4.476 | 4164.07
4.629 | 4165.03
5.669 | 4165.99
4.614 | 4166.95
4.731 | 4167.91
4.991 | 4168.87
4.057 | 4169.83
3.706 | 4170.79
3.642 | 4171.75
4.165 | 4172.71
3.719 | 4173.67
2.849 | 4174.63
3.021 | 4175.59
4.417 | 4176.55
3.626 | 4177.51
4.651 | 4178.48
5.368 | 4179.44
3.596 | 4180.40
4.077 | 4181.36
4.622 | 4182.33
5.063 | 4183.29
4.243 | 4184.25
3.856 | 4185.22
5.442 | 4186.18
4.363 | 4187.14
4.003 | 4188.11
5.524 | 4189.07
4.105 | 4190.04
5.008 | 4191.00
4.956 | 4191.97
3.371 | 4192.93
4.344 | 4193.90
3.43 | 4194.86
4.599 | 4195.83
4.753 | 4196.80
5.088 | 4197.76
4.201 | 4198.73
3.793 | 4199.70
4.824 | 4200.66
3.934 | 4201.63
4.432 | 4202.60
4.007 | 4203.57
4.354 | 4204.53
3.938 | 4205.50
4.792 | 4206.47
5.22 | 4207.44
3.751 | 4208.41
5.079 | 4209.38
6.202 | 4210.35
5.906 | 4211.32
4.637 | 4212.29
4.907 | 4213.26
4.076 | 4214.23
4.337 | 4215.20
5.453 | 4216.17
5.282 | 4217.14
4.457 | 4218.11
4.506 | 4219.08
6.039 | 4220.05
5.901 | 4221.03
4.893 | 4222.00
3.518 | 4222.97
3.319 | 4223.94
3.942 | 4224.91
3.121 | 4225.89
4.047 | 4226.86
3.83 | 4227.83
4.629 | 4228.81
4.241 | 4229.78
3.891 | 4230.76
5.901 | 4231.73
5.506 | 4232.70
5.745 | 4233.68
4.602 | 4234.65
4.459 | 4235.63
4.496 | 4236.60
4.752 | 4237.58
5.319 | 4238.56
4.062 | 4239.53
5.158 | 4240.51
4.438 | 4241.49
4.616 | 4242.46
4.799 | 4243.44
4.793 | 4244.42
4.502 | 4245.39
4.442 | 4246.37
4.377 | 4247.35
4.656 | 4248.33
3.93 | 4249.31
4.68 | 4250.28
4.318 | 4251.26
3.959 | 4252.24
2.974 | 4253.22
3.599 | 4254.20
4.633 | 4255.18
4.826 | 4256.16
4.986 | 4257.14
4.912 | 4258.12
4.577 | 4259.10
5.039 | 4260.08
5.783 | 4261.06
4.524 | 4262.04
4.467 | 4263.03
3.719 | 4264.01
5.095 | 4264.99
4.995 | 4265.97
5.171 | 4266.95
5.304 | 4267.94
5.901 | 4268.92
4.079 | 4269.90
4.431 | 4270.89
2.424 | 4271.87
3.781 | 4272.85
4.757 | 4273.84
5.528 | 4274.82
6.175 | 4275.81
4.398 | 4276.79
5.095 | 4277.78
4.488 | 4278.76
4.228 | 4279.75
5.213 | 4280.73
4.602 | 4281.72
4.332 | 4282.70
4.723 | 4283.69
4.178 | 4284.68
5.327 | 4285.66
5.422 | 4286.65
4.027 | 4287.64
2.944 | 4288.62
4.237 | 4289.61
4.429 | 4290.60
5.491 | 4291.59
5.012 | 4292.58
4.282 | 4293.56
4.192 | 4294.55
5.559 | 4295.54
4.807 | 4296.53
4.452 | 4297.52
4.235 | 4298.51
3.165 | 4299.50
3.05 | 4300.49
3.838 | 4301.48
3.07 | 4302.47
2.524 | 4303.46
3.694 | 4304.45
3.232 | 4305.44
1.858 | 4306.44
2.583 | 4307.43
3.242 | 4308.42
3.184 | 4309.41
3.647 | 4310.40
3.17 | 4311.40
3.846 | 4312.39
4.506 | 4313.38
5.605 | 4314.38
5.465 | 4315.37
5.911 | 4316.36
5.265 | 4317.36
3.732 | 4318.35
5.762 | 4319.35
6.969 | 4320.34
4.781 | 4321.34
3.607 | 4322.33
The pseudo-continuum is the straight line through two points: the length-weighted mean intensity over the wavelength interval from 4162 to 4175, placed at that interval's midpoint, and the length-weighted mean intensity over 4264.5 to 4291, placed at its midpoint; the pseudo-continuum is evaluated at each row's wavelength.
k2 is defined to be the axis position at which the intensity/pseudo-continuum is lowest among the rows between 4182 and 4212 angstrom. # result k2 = 4192.93 angstrom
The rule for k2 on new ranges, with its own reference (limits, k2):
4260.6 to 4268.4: 4264.01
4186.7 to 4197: 4192.93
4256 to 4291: 4271.87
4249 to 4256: 4253.22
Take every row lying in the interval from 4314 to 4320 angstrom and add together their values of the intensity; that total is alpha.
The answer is 32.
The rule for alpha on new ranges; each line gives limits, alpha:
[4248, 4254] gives 25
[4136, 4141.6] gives 30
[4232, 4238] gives 30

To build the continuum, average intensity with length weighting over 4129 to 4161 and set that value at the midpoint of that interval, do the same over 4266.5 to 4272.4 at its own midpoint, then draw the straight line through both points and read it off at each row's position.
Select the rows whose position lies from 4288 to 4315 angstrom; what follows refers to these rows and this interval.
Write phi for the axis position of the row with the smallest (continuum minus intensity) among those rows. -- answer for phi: 4314.38 angstrom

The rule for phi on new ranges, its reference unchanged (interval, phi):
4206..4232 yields 4210.35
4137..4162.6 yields 4137.31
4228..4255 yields 4231.73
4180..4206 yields 4189.07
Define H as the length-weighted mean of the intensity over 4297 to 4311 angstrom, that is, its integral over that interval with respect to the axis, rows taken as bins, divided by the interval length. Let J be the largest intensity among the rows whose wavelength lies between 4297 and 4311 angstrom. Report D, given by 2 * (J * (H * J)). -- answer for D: 130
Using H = 3.27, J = 4.452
